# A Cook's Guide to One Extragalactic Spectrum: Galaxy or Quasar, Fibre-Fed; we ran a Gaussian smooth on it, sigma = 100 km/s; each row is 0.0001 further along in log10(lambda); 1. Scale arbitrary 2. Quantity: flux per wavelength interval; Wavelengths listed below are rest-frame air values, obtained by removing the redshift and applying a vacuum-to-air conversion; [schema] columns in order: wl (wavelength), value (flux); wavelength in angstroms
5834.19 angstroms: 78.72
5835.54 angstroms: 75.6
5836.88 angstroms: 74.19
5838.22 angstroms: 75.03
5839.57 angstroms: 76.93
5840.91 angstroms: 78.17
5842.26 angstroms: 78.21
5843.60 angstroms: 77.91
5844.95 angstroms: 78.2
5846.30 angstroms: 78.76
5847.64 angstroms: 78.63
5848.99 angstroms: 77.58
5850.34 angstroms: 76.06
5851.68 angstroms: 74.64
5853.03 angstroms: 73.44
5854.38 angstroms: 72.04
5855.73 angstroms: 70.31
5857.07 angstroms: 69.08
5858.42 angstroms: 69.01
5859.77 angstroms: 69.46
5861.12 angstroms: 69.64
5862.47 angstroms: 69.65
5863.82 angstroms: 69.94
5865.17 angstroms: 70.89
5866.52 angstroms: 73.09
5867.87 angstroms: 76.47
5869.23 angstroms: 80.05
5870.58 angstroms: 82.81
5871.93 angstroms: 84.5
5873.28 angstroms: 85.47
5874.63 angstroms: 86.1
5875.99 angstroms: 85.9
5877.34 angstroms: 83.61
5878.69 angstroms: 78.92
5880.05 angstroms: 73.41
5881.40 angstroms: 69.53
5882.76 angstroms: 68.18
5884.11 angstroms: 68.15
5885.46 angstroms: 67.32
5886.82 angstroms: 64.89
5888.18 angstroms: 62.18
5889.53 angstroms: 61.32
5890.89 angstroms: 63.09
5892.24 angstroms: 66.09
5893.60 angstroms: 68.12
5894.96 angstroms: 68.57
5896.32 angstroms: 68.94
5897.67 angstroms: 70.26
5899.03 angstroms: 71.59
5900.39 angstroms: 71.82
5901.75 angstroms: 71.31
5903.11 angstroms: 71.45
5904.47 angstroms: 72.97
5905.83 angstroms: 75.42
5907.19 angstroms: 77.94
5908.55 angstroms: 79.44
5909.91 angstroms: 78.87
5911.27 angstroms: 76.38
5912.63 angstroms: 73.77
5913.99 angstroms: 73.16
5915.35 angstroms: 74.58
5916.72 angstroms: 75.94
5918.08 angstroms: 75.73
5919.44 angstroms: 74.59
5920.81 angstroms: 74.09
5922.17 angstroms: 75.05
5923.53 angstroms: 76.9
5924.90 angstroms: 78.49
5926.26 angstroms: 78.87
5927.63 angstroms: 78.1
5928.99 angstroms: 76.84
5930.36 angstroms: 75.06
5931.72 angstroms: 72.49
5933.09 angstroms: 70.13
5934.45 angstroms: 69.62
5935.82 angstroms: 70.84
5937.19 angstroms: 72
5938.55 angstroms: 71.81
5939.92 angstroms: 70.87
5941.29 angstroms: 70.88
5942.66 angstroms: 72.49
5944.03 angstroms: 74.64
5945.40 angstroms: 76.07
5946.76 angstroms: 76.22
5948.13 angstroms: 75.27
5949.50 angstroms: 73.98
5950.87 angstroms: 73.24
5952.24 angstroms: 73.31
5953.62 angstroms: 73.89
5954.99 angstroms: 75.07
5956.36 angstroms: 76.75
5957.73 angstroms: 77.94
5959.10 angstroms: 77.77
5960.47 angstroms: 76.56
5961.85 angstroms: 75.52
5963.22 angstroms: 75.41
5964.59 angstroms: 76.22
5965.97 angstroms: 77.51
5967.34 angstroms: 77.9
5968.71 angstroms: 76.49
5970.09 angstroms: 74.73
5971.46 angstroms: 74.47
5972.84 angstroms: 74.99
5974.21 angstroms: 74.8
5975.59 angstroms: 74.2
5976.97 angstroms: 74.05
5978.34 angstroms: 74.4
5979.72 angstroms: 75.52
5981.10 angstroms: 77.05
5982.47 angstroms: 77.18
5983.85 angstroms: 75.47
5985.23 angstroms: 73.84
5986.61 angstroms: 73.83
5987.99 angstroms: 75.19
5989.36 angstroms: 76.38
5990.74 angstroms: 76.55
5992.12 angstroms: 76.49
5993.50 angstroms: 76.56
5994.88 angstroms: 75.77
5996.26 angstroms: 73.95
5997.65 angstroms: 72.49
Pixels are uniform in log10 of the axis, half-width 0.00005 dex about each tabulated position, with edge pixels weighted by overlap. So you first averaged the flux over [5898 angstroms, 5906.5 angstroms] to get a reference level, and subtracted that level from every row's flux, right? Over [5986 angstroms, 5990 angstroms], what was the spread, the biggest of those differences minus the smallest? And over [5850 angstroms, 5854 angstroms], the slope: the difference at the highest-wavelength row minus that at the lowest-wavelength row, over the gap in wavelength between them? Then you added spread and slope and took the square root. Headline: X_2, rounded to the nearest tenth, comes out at 1.3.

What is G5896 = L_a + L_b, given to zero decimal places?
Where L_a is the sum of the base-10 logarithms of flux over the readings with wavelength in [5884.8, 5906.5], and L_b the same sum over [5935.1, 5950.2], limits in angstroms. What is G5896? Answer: 50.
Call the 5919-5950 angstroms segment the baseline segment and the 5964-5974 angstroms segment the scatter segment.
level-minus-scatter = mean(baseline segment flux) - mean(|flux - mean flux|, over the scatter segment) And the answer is 73.0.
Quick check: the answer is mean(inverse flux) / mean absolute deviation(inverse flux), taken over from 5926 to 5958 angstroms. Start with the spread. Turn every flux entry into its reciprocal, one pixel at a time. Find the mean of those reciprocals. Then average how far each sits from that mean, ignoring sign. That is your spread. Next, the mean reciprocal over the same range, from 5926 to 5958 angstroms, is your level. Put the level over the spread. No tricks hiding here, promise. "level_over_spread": 33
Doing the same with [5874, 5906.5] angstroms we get 15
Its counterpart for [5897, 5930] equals 33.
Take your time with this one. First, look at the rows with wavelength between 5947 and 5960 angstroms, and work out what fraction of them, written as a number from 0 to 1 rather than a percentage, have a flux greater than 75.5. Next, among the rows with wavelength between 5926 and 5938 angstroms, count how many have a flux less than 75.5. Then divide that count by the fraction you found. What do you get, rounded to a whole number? 18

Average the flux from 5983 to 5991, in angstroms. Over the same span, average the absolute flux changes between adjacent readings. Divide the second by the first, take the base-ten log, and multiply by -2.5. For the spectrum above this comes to 4.8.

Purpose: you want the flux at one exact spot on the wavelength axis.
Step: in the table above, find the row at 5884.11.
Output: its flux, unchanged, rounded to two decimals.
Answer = 68.15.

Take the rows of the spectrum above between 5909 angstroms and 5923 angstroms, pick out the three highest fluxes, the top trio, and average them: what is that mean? 77.1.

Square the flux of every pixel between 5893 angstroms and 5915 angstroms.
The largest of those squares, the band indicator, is 6311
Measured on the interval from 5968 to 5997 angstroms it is 5957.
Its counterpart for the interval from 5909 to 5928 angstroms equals 6220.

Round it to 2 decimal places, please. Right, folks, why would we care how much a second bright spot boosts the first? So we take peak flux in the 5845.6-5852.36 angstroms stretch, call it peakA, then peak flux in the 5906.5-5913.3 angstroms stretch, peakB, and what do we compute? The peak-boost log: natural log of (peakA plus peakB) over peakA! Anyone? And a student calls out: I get 0.70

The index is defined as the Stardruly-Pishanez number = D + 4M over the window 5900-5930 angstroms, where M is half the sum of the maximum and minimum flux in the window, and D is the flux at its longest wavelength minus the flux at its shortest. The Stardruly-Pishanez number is 307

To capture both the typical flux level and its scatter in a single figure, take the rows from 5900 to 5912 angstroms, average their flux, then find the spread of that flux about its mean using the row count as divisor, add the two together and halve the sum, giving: 39.1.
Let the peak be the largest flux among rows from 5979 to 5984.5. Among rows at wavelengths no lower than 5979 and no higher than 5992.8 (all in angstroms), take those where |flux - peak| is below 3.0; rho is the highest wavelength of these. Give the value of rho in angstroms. 5992.12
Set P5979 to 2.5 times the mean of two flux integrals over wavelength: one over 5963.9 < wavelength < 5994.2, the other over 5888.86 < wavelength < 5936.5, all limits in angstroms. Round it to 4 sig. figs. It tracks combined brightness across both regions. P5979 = 7217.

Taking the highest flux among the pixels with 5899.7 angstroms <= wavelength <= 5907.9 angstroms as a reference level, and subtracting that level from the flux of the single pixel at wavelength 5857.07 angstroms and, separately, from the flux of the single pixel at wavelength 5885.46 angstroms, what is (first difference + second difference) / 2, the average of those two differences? -10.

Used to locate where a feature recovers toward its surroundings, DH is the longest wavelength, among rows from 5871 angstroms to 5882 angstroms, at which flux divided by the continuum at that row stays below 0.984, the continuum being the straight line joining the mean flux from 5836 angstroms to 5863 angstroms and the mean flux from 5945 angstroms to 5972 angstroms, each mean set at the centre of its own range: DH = 5881.40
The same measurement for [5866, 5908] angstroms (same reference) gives 5904.47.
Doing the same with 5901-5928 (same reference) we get 5913.99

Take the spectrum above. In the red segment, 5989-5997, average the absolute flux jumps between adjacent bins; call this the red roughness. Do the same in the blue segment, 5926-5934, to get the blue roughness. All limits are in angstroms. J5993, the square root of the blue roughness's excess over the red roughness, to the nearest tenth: 1.1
